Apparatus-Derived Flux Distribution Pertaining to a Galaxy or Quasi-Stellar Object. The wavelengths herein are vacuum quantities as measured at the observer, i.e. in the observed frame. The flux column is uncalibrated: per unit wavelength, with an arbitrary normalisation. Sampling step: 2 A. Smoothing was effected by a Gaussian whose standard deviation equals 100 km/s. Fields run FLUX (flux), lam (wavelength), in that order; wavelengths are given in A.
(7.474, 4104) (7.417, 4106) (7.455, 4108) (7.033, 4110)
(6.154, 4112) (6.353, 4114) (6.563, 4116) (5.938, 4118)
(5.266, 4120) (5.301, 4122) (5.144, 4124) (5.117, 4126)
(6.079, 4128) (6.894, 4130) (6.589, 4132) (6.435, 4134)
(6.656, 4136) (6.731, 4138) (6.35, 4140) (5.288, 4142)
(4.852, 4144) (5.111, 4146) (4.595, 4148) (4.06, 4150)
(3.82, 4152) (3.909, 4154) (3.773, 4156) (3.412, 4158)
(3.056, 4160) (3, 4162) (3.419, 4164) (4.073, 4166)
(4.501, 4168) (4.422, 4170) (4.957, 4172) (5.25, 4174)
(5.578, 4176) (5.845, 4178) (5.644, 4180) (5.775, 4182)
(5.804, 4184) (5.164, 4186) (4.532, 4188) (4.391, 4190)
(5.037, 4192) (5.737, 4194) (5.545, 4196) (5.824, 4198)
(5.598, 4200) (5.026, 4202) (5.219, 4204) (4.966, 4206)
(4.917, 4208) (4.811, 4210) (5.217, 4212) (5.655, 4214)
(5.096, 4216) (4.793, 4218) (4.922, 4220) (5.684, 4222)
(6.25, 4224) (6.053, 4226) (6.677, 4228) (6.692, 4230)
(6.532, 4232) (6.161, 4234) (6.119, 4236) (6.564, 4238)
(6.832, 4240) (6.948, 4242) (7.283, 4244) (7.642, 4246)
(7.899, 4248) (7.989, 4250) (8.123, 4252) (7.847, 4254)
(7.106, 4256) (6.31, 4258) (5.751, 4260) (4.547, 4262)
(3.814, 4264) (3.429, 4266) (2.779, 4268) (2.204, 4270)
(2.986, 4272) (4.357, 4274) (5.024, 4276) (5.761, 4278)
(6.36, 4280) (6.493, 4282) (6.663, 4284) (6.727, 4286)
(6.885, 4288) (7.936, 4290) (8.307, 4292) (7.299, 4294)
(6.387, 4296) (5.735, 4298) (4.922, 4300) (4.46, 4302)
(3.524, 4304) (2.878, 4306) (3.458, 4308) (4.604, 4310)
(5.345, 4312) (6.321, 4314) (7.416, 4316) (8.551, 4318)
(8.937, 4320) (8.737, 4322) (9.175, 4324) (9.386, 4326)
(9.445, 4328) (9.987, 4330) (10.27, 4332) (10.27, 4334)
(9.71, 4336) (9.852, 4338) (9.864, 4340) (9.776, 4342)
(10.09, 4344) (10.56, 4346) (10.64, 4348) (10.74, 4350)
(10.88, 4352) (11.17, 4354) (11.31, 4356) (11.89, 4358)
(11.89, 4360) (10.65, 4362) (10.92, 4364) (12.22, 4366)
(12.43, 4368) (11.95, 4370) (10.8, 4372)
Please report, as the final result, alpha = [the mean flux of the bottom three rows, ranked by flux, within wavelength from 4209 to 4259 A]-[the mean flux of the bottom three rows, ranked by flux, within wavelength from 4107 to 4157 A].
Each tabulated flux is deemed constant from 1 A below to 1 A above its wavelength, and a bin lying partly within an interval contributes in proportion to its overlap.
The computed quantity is 1.0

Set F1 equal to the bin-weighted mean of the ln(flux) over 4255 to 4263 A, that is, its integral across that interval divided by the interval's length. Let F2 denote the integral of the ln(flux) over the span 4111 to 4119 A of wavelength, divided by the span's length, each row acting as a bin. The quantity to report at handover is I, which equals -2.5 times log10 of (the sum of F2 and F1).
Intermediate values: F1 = 1.8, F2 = 1.8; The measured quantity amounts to -1.39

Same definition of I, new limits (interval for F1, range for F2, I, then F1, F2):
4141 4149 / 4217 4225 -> -1.29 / 1.6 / 1.7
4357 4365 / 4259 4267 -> -1.47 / 2.4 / 1.5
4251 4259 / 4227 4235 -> -1.47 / 2.0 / 1.9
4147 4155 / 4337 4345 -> -1.42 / 1.4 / 2.3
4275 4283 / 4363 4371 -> -1.57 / 1.8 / 2.5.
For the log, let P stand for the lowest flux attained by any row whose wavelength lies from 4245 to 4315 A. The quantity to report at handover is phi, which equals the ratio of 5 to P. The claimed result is 2.3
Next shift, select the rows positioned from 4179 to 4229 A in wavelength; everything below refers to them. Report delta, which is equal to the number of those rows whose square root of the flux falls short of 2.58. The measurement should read 24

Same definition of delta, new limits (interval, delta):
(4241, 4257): 0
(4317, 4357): 0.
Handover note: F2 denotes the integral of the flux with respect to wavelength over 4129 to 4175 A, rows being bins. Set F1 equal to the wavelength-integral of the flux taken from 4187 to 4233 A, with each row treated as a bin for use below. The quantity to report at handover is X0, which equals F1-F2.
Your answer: 28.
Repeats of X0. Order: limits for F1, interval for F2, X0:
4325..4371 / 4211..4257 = 192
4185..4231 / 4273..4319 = -23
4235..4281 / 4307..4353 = -141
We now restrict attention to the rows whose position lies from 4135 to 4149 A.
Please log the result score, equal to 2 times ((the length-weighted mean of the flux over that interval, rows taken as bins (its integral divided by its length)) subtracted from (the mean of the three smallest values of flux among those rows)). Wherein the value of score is -1.6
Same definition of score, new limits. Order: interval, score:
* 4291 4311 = -3.7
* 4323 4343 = -0.9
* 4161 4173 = -1.1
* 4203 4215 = -0.5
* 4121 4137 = -1.7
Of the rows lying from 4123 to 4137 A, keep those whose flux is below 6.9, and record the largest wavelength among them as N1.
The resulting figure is 4136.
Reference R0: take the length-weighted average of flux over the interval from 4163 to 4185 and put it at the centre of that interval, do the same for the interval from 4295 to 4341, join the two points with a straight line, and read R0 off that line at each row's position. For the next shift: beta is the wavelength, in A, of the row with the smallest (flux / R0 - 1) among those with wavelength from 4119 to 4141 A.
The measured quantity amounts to 4126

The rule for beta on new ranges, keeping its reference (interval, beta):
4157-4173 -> 4162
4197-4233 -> 4218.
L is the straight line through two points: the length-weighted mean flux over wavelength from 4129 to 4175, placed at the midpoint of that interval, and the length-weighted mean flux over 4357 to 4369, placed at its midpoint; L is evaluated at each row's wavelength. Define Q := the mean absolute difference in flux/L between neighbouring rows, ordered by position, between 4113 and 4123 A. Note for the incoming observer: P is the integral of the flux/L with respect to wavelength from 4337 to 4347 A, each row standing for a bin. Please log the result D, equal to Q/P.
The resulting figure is 0.012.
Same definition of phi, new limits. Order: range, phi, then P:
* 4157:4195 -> 1.7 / 3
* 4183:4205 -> 1.1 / 4.391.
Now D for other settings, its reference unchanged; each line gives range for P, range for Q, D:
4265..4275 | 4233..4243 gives 0.007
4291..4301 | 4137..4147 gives 0.019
